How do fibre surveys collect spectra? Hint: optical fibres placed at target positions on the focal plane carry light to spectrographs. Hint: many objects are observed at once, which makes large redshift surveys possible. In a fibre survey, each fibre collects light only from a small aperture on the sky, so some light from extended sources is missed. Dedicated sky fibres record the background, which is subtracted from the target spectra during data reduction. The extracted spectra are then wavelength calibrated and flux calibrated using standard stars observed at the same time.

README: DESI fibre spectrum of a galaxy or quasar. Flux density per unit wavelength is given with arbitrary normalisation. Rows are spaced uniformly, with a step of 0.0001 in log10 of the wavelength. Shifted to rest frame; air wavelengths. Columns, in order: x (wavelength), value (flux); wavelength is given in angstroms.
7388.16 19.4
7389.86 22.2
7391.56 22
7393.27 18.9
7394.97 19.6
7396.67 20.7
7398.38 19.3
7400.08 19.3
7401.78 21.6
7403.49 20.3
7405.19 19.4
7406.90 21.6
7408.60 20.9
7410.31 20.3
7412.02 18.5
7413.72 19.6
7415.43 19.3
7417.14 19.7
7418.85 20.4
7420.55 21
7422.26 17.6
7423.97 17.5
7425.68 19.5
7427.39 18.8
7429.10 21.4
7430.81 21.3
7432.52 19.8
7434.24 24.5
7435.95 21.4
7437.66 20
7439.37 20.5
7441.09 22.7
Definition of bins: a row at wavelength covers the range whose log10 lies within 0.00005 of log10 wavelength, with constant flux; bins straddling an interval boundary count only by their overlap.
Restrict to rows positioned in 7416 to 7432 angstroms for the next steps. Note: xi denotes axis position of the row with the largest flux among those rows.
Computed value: 7429.10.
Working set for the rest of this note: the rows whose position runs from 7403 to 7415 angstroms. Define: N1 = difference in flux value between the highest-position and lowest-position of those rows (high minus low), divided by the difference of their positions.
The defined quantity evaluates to -0.07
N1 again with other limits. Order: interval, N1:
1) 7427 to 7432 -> 0.73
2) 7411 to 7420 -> 0.28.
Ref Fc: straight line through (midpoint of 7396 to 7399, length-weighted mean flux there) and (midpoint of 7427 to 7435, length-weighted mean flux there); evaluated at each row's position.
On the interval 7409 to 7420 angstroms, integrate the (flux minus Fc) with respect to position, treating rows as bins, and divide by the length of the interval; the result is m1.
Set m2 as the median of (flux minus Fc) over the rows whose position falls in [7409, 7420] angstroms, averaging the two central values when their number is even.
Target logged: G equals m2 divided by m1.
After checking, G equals 1.12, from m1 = -0.9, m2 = -1.0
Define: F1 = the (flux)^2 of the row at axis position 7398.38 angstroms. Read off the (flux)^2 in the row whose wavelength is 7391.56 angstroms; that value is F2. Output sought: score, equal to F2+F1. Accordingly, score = 856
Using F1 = 372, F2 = 484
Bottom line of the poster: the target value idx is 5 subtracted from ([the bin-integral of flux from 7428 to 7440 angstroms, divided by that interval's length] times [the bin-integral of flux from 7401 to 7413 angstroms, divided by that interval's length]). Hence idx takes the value 427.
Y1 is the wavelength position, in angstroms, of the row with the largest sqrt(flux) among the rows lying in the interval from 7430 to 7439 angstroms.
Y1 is 7434.24 angstroms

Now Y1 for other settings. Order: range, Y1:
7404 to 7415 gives 7406.90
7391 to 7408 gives 7391.56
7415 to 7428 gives 7420.55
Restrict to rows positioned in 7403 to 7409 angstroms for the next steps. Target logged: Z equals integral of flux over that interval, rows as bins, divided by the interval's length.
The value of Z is 20.6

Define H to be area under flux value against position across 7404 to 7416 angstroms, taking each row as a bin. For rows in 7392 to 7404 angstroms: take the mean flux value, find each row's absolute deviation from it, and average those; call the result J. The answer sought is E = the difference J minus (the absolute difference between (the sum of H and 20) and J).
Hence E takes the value -258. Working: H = 240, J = 0.8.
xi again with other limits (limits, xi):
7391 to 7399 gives 7391.56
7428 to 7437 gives 7434.24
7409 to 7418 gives 7410.31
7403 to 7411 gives 7406.90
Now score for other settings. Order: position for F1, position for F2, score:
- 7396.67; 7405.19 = 805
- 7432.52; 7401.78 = 859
